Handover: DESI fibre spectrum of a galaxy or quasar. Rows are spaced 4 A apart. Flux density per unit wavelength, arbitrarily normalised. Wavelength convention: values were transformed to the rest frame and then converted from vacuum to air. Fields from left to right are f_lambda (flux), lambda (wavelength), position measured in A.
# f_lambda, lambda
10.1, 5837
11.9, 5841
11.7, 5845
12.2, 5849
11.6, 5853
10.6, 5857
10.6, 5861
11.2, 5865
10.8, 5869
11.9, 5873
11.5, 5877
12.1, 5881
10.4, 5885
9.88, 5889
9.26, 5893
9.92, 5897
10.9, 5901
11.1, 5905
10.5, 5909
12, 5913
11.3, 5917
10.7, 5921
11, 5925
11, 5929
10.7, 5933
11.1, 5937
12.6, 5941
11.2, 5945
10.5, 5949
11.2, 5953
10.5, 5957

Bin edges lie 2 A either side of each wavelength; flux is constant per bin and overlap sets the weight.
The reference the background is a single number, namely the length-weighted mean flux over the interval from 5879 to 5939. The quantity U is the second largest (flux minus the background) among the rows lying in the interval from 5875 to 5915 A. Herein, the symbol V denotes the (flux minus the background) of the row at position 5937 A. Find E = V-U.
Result -0.9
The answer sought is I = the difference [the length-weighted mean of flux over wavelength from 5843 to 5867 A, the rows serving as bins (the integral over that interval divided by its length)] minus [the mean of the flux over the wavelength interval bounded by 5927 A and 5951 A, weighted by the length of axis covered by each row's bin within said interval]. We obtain 0.1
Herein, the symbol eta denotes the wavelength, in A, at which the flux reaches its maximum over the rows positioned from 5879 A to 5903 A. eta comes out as 5881 A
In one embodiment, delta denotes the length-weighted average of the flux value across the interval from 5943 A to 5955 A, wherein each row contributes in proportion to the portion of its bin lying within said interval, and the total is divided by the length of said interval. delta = 11.0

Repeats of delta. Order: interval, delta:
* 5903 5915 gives 11.2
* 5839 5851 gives 11.9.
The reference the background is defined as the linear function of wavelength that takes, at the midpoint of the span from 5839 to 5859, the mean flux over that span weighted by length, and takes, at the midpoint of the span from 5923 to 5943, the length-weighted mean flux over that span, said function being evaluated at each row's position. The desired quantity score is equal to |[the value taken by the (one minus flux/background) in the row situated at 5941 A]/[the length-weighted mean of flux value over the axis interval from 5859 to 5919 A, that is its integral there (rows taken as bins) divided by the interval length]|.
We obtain 0.011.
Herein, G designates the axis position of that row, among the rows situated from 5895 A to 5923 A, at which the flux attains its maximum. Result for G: 5913 A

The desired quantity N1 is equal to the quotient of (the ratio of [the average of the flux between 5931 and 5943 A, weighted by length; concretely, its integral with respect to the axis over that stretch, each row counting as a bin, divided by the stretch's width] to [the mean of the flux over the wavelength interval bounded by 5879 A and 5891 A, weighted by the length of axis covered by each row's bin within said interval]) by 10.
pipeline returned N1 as 0.106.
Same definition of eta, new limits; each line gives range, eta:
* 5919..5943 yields 5941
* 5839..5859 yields 5849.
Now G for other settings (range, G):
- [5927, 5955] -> 5941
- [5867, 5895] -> 5881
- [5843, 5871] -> 5849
